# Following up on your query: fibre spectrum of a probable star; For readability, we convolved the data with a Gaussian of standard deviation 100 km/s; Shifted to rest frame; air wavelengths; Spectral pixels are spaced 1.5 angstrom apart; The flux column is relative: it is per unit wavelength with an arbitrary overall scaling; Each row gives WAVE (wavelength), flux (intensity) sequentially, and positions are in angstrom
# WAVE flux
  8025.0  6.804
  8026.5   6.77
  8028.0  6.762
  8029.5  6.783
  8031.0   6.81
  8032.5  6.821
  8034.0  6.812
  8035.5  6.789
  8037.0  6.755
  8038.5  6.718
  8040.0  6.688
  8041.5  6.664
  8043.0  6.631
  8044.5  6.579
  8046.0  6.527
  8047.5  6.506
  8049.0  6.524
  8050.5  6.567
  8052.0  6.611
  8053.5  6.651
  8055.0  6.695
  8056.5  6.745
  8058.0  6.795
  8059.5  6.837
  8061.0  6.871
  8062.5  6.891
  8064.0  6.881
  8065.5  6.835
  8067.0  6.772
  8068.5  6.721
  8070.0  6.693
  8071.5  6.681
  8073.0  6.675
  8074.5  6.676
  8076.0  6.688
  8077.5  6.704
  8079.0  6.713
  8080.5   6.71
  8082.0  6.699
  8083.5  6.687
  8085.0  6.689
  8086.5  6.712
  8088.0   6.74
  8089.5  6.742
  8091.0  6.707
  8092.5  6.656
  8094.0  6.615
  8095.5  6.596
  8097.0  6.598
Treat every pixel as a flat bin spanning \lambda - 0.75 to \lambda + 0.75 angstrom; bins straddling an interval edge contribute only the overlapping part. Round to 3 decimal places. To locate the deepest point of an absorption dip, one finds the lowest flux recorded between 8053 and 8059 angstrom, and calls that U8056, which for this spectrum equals 6.651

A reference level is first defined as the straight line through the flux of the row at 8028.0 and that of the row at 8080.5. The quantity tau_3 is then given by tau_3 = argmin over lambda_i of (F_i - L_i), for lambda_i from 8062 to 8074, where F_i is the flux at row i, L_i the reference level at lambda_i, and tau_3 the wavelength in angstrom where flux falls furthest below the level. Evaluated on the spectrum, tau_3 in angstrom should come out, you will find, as 8073.0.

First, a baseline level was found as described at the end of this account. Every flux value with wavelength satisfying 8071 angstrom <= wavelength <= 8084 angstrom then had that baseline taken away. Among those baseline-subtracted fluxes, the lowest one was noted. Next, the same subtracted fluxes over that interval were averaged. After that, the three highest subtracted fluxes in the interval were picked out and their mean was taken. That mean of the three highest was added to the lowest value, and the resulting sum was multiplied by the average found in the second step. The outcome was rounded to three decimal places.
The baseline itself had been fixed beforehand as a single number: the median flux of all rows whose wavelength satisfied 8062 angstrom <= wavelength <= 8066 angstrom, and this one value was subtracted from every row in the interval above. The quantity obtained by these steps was 0.071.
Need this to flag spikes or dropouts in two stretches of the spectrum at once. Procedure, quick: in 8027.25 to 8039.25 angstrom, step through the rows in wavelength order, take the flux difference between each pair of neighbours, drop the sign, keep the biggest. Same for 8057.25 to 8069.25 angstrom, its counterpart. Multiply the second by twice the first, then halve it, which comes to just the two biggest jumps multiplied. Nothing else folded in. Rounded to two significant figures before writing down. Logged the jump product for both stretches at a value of 0.0023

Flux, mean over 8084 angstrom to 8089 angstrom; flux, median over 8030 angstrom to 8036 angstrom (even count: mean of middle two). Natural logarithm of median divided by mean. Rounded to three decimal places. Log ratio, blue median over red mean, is 0.014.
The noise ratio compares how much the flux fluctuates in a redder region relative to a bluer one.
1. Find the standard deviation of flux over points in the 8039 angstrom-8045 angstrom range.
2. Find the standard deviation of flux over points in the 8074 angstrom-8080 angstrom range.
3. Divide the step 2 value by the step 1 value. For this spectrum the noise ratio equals 0.3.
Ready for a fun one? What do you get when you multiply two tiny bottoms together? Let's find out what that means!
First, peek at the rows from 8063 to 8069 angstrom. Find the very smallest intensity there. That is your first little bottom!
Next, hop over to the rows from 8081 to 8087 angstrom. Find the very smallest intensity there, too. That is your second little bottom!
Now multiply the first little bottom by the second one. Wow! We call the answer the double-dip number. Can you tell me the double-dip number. 44.9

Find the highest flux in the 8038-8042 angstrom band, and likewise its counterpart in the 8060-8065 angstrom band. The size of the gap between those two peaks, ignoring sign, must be 0.17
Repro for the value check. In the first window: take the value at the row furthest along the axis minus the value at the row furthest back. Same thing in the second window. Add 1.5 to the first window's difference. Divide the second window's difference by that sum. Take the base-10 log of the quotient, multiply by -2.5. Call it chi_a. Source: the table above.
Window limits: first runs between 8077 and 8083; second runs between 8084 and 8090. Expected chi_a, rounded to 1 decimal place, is 3.6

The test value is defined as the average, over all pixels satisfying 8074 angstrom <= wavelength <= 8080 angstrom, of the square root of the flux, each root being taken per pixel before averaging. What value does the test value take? 2.588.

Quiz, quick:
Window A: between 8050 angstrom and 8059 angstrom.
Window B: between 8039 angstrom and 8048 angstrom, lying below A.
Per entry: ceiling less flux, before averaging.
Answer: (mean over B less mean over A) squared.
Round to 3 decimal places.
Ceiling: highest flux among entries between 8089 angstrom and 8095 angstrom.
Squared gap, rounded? 0.006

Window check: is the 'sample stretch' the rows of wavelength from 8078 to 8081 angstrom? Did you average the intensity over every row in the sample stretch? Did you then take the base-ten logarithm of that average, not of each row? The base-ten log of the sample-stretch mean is 0.827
